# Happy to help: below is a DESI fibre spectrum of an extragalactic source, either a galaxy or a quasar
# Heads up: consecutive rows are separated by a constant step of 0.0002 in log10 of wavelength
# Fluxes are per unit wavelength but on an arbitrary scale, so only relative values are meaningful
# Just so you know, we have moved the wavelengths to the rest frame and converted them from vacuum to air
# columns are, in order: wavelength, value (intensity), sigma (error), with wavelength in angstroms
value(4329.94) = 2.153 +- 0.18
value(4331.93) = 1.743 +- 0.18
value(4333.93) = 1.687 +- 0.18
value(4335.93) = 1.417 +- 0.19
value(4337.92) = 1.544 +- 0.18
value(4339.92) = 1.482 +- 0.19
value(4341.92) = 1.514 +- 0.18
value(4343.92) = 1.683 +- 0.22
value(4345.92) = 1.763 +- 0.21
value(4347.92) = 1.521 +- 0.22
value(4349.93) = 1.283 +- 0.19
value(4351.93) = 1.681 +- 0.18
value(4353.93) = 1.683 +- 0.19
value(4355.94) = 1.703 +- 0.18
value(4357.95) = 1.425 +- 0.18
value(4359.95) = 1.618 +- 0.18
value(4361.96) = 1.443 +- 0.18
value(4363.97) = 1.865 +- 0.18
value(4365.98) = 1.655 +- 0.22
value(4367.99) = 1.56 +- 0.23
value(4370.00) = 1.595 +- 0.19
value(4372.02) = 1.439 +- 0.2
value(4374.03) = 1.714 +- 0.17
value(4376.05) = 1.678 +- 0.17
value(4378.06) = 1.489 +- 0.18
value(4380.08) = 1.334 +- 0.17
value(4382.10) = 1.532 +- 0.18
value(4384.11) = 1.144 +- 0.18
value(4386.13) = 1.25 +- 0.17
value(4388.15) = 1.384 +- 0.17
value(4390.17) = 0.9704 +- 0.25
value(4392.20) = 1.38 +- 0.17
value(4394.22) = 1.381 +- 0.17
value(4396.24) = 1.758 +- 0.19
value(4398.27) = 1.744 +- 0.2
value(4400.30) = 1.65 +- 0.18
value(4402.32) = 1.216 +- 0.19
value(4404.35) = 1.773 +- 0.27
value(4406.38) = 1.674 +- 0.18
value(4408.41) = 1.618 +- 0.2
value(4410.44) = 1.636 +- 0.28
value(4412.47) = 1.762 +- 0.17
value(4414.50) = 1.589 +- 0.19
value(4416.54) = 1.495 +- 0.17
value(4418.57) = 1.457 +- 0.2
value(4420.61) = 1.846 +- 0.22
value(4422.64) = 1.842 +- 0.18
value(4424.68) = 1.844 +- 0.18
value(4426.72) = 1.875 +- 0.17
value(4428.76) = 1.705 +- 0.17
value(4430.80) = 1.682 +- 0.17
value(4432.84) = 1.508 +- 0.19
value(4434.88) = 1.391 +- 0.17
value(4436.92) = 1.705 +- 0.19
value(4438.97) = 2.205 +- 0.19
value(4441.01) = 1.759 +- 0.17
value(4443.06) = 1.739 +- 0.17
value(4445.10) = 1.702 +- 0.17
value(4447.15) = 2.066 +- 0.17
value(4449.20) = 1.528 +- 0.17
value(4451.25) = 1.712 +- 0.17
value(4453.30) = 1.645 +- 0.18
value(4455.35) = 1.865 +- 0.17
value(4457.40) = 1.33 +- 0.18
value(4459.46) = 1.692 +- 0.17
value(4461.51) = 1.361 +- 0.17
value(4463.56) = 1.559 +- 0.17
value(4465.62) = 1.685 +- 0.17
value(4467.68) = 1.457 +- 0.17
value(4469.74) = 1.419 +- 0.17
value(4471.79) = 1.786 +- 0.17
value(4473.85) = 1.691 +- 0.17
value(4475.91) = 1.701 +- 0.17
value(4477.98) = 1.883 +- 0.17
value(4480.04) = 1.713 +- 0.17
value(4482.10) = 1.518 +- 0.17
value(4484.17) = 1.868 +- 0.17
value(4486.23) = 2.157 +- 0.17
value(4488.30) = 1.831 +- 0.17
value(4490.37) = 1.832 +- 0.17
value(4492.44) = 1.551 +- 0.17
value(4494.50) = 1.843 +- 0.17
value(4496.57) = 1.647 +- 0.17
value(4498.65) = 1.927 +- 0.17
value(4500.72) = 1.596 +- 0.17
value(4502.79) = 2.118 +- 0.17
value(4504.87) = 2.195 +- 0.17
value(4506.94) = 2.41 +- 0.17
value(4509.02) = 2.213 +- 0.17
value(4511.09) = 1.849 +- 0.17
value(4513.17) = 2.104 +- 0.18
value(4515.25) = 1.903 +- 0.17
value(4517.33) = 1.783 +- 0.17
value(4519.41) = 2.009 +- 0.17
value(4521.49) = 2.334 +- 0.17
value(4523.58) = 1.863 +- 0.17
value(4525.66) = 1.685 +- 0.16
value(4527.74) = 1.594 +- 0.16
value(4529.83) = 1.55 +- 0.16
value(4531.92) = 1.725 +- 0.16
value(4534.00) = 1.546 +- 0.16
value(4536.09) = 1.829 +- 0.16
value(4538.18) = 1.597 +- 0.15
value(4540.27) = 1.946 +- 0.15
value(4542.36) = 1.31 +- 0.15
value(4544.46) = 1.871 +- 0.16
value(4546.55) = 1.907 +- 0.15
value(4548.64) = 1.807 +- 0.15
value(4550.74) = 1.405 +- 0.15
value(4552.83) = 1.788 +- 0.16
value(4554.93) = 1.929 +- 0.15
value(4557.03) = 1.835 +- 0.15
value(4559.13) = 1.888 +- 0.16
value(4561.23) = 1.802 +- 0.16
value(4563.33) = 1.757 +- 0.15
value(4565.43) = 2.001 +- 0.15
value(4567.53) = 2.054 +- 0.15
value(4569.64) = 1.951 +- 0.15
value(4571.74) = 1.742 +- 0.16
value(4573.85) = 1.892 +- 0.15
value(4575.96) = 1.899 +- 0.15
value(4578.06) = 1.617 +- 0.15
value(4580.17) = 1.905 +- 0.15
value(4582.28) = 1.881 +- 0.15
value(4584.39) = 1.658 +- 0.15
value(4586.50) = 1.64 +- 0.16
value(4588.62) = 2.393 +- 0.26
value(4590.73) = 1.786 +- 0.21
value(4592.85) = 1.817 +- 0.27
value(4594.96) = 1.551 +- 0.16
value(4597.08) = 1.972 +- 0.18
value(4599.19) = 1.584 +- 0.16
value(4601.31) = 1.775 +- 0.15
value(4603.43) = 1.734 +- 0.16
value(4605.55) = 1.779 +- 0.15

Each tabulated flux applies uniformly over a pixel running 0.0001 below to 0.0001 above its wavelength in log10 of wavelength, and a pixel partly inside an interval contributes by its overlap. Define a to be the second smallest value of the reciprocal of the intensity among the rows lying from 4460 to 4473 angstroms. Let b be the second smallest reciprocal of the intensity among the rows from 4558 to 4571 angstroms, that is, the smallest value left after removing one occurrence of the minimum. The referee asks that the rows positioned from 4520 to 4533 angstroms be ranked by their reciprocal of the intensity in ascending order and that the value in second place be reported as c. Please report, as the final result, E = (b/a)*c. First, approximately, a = 0.593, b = 0.50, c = 0.537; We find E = 0.45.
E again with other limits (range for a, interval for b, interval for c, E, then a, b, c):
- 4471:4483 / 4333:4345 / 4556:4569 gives 0.53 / 0.560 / 0.59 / 0.500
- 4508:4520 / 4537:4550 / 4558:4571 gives 0.55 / 0.475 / 0.52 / 0.500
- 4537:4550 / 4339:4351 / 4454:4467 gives 0.67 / 0.524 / 0.59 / 0.591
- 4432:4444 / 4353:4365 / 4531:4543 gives 0.56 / 0.569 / 0.59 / 0.547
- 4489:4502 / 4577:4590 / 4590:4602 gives 0.53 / 0.543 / 0.52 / 0.550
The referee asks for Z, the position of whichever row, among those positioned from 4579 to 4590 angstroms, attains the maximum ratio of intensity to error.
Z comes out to 4580.17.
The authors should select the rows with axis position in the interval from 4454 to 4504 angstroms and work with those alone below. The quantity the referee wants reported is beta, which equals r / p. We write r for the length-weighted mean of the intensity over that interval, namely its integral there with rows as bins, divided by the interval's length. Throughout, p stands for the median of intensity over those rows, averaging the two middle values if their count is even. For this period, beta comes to 1.009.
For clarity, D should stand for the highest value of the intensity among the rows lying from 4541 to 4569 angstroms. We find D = 2.054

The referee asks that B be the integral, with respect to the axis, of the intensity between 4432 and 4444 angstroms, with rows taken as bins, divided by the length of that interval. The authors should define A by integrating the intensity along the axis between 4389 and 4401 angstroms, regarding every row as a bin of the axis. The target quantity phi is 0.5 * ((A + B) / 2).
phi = 4.85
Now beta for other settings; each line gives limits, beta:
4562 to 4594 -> 0.991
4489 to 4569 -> 1.002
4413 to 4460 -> 0.999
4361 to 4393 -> 0.999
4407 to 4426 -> 1.027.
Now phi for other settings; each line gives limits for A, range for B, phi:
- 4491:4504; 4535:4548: 6.24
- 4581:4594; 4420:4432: 6.50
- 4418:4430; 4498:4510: 5.83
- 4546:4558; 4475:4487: 5.77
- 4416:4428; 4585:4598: 5.67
